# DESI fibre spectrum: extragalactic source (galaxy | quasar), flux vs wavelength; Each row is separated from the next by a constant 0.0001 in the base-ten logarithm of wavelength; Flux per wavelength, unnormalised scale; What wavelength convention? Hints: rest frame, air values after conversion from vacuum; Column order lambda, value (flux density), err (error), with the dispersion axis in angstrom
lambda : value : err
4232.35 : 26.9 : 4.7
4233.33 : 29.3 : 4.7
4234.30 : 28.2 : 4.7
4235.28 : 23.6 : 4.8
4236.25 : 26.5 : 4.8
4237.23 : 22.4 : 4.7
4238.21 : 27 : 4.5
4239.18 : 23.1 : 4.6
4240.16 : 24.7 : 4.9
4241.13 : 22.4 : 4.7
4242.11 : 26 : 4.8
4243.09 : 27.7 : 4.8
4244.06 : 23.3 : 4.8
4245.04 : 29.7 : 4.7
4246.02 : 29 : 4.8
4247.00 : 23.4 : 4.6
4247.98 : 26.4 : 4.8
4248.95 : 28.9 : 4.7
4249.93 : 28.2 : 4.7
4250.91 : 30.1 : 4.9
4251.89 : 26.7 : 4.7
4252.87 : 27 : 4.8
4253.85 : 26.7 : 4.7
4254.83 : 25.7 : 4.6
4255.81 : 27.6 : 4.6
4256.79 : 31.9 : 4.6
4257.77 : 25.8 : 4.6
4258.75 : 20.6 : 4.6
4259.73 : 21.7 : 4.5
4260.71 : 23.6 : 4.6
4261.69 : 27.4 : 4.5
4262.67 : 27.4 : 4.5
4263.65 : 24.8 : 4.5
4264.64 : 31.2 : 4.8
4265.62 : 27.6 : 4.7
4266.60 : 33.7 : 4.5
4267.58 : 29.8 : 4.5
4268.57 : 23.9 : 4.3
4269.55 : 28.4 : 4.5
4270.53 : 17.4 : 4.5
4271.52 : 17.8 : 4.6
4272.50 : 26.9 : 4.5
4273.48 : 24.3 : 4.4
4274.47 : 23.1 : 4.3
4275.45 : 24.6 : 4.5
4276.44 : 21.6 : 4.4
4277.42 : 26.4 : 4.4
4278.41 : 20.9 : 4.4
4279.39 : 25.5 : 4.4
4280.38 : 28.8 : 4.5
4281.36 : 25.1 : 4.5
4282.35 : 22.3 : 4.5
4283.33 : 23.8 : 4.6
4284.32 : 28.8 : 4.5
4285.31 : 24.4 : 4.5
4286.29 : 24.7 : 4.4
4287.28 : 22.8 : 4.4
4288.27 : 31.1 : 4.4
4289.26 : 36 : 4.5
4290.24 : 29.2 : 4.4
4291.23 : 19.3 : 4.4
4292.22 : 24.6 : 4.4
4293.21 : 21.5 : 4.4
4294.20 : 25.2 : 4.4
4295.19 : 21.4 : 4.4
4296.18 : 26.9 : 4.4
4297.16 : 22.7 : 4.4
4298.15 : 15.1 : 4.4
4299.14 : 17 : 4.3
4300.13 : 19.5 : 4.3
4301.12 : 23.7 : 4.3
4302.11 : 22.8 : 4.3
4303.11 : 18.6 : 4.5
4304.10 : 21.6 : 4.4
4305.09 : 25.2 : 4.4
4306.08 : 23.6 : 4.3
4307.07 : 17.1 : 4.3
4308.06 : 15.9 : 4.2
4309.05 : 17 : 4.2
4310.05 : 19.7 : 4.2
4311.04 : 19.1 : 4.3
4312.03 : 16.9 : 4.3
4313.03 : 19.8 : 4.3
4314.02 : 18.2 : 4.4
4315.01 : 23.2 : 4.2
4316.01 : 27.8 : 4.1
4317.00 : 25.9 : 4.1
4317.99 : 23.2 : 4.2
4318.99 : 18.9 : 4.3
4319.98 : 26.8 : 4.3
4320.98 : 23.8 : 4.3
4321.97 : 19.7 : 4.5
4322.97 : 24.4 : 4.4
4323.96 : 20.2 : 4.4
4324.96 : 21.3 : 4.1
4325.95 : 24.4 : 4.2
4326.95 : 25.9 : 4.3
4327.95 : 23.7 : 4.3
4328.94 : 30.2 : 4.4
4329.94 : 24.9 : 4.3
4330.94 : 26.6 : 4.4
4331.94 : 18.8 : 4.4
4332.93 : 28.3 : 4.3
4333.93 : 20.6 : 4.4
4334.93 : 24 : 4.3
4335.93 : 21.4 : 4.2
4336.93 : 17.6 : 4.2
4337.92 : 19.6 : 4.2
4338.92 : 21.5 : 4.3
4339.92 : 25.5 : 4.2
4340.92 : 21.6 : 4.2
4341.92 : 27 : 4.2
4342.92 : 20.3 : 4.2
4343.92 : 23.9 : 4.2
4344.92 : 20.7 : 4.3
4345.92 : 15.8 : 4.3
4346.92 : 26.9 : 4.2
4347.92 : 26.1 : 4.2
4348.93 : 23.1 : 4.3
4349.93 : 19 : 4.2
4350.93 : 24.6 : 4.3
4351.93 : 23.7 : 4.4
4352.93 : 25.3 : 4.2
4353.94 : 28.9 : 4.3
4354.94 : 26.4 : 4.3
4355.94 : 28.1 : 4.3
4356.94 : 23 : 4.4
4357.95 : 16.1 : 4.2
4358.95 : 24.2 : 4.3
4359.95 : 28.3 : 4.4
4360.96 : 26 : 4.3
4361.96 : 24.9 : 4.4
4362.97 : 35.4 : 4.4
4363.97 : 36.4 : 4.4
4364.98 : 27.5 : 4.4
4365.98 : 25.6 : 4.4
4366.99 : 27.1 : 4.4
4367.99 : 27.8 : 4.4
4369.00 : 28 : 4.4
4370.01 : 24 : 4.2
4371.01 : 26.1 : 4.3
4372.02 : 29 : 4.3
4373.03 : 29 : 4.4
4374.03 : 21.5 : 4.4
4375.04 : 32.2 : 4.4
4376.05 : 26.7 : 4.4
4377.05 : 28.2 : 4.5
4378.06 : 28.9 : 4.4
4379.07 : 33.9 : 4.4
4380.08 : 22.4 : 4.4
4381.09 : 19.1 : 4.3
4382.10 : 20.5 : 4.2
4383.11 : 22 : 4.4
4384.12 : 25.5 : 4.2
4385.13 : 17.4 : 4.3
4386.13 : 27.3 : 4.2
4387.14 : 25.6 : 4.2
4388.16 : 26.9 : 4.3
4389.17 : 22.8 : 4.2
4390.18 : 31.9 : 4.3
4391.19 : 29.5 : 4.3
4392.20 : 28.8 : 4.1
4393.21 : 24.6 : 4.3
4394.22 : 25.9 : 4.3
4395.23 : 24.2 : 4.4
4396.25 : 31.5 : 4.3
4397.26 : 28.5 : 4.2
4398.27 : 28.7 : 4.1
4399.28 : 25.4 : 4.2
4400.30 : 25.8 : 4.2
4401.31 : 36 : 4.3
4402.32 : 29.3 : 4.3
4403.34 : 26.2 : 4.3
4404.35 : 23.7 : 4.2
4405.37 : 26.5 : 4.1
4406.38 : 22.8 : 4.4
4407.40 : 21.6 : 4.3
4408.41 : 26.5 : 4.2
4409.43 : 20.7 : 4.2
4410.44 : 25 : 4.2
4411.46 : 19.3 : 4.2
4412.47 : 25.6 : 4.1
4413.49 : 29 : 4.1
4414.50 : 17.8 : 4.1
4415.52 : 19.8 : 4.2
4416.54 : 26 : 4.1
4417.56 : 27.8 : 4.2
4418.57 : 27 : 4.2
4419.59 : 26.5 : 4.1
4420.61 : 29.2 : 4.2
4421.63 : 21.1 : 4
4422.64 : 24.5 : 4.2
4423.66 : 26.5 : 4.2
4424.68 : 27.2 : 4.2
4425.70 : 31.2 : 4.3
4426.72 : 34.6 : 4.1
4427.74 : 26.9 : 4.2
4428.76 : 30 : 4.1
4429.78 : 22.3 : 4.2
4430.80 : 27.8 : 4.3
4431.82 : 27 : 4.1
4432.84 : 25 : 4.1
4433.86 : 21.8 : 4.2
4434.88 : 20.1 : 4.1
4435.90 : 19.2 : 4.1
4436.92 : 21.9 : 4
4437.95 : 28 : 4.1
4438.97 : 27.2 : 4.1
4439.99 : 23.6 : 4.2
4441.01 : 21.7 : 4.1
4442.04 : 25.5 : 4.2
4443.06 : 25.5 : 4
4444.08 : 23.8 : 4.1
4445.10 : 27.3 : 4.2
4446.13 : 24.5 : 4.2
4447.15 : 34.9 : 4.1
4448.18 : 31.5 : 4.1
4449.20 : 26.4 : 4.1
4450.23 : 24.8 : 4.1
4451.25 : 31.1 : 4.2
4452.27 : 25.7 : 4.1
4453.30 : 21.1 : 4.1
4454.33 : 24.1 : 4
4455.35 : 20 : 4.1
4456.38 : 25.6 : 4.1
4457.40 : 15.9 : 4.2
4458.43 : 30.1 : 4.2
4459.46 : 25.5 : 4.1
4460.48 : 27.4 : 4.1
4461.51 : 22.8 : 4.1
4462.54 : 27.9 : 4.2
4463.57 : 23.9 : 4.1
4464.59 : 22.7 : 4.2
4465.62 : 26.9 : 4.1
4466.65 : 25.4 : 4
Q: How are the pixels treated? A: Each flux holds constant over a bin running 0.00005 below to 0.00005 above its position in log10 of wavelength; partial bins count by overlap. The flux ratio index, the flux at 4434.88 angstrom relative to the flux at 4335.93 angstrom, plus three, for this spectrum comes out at 3.94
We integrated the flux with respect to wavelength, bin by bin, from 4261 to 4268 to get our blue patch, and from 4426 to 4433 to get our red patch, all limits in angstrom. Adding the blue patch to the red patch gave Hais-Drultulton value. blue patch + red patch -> 396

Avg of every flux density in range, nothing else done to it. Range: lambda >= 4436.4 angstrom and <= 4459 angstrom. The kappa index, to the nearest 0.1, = 25.5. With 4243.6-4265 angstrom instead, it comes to 26.7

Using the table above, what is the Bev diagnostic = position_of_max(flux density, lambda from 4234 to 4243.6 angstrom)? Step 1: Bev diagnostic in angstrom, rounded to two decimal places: 4234.30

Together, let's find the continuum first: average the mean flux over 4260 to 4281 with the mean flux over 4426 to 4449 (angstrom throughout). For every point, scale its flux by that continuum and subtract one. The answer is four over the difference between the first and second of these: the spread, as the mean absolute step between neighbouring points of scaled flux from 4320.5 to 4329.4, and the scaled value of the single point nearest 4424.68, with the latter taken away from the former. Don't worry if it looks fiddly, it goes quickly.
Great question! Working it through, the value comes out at 53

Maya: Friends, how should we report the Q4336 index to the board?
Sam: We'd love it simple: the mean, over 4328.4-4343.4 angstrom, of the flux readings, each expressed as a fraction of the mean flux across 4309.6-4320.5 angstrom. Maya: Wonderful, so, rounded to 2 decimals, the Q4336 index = 1.07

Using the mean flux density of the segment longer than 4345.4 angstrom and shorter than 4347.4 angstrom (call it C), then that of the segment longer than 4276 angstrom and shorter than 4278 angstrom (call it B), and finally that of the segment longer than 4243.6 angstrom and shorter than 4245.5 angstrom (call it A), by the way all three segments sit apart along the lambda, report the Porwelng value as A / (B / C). 23.6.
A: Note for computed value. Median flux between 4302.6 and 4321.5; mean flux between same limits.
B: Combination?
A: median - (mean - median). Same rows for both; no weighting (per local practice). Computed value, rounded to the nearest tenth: 18.4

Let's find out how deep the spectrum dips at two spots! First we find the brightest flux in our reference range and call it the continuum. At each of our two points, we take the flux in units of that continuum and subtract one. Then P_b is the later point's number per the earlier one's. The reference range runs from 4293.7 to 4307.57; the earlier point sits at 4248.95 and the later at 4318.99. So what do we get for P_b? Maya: -4.0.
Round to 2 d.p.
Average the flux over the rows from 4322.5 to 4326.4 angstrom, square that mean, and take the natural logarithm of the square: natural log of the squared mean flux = 6.23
